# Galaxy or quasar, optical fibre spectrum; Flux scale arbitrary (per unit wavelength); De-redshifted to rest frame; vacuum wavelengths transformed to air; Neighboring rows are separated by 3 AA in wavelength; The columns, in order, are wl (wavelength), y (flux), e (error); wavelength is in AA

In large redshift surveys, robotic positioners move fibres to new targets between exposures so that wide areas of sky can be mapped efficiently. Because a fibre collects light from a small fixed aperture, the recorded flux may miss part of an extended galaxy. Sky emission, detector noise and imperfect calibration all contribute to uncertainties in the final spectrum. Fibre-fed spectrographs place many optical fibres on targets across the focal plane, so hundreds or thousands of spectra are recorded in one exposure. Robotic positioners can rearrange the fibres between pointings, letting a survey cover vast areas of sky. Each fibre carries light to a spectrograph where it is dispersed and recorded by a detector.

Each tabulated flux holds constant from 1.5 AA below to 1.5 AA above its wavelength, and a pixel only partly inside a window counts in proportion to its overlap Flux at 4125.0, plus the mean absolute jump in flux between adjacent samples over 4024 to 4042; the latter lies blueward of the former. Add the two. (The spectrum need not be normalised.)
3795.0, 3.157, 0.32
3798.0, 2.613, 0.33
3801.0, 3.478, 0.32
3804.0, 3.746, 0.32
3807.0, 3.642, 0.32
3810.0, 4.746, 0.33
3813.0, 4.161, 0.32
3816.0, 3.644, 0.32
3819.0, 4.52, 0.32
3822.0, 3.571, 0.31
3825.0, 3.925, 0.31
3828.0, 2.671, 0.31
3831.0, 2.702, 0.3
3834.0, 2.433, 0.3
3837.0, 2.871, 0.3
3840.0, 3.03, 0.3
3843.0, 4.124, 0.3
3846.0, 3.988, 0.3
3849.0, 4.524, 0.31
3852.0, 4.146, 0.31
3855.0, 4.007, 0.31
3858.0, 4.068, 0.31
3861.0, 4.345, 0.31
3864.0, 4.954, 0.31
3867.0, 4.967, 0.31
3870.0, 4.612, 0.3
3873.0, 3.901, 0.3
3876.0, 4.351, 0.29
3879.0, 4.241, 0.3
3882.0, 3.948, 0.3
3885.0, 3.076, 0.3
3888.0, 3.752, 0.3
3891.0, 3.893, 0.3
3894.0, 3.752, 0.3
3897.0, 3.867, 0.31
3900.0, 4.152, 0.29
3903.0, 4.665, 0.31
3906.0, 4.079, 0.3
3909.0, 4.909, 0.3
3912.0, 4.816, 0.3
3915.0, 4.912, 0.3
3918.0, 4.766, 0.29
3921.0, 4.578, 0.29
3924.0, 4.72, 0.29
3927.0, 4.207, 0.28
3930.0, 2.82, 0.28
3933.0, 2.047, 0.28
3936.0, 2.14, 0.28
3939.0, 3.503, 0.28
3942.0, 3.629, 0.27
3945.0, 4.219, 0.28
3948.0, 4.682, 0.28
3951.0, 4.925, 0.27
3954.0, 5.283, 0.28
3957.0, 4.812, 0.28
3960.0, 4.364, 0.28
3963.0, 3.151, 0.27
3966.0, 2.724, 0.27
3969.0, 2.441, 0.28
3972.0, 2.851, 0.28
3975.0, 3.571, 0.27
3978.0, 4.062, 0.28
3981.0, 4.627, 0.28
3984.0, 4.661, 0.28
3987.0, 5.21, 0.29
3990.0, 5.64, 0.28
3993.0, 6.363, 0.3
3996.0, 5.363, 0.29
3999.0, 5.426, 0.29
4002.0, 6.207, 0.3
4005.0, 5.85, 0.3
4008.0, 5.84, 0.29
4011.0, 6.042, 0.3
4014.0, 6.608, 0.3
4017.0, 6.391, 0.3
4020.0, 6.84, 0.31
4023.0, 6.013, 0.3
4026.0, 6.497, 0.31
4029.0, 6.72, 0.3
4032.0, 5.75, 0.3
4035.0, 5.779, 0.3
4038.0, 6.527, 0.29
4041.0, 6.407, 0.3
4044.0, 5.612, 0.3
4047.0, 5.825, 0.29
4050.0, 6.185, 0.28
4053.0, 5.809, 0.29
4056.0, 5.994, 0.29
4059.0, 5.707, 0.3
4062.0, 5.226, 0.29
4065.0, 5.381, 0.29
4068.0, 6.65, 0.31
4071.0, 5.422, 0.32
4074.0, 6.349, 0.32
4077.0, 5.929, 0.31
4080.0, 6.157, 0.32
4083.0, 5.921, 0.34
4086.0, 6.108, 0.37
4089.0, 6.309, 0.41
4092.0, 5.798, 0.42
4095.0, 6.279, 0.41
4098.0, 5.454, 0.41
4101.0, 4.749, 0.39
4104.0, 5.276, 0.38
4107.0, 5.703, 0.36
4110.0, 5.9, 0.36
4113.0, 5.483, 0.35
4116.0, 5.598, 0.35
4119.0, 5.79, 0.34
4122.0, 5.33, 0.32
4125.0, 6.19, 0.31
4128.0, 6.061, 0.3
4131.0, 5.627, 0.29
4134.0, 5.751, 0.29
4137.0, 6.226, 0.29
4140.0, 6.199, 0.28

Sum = 6.61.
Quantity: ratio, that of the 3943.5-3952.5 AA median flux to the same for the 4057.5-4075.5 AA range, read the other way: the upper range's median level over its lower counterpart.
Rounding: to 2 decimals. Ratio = 1.19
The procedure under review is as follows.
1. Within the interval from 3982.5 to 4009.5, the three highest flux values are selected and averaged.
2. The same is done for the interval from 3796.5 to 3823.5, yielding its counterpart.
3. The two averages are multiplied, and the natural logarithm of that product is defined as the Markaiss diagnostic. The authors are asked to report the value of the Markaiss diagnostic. 3.31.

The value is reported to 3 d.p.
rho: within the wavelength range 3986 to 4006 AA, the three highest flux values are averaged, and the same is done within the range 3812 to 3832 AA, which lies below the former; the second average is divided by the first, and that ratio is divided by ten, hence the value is 0.068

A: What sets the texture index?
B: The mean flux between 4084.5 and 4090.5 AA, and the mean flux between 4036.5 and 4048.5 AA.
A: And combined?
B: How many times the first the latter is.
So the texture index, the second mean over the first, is 1.0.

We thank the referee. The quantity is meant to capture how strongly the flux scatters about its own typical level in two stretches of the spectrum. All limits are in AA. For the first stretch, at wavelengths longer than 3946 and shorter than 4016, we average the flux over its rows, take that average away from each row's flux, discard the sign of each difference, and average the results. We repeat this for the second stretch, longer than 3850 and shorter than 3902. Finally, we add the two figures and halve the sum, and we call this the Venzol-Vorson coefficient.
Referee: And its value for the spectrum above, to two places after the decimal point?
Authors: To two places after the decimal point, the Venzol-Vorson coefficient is 0.64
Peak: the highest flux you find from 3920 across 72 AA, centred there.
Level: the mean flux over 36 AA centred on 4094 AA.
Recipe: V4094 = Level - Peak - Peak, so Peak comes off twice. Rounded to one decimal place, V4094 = -4.8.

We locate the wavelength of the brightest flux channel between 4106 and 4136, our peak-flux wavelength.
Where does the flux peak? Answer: 4125.0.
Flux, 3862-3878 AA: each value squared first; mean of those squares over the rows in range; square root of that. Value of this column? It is 4.6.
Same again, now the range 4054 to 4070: 5.8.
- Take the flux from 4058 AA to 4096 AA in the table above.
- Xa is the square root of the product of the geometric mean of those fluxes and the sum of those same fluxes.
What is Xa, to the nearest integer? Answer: 21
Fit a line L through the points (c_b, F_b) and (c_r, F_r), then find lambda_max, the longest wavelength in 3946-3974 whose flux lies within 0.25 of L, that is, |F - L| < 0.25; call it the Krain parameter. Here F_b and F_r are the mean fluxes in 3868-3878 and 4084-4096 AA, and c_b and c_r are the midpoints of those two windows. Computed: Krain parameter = 3957.0 AA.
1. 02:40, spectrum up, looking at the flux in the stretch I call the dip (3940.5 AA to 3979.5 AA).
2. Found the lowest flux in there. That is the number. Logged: 2.441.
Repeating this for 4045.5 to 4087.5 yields 5.226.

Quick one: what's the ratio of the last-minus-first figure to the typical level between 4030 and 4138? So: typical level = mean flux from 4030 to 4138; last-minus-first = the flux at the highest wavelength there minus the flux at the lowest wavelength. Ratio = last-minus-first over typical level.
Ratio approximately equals 0.08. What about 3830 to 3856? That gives 0.37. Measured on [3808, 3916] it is 0.04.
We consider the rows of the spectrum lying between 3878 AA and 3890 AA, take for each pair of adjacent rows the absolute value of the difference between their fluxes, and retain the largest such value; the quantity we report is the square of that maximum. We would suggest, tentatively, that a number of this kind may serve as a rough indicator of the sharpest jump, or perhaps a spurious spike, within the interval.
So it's 0.76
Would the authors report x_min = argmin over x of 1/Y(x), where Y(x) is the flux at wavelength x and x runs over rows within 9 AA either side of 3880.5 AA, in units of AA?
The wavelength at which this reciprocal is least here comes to 3876.0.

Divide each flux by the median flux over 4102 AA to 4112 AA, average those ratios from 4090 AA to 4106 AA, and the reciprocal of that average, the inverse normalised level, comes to 1.0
